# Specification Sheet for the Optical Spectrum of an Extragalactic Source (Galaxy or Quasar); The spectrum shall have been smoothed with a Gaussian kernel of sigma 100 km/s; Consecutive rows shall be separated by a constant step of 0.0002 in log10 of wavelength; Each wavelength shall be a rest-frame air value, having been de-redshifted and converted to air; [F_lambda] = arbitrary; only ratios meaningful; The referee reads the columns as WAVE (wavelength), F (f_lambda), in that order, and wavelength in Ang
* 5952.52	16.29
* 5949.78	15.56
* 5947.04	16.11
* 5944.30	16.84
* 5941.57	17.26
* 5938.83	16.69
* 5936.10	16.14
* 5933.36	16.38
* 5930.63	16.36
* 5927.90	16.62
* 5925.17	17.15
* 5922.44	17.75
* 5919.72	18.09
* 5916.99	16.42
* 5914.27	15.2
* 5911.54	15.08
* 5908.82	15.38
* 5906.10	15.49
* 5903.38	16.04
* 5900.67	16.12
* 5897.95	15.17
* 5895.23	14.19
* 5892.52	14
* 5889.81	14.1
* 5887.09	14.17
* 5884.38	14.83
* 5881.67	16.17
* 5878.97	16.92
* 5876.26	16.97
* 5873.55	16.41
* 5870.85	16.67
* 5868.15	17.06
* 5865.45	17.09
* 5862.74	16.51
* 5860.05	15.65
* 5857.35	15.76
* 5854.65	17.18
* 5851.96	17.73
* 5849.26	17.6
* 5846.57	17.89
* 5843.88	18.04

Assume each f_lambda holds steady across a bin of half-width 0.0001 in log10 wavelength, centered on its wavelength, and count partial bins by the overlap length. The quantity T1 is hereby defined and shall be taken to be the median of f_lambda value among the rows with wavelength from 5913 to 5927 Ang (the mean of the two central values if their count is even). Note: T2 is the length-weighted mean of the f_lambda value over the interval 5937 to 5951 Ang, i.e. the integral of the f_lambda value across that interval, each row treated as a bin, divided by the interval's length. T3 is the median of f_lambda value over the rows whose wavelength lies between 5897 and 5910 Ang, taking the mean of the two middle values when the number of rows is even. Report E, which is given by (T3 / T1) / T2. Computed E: 0.055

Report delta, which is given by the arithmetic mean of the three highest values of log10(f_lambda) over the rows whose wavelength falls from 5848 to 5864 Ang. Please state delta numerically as 1.243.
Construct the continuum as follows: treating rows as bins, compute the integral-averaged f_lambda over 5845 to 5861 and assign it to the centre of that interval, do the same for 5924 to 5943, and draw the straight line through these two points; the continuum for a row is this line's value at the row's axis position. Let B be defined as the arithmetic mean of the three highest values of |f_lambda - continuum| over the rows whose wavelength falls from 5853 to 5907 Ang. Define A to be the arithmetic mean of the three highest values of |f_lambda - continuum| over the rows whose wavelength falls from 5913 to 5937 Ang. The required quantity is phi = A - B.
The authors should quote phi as -1.4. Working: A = 1.3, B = 2.8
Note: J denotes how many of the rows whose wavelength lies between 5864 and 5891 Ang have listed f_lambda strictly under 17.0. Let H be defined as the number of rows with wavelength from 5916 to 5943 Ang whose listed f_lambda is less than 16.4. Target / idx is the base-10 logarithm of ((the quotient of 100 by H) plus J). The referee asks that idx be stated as 1.62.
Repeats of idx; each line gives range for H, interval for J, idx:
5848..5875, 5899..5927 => 1.76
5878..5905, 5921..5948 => 1.26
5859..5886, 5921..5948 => 1.61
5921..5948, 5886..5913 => 1.54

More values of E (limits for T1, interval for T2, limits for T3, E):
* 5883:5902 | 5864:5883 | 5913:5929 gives 0.071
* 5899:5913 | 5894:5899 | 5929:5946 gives 0.073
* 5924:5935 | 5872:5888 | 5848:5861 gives 0.065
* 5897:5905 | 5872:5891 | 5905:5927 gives 0.063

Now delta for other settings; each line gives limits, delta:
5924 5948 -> 1.233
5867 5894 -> 1.230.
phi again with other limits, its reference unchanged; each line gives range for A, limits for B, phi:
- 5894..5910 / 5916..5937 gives 0.9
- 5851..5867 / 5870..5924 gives -1.7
